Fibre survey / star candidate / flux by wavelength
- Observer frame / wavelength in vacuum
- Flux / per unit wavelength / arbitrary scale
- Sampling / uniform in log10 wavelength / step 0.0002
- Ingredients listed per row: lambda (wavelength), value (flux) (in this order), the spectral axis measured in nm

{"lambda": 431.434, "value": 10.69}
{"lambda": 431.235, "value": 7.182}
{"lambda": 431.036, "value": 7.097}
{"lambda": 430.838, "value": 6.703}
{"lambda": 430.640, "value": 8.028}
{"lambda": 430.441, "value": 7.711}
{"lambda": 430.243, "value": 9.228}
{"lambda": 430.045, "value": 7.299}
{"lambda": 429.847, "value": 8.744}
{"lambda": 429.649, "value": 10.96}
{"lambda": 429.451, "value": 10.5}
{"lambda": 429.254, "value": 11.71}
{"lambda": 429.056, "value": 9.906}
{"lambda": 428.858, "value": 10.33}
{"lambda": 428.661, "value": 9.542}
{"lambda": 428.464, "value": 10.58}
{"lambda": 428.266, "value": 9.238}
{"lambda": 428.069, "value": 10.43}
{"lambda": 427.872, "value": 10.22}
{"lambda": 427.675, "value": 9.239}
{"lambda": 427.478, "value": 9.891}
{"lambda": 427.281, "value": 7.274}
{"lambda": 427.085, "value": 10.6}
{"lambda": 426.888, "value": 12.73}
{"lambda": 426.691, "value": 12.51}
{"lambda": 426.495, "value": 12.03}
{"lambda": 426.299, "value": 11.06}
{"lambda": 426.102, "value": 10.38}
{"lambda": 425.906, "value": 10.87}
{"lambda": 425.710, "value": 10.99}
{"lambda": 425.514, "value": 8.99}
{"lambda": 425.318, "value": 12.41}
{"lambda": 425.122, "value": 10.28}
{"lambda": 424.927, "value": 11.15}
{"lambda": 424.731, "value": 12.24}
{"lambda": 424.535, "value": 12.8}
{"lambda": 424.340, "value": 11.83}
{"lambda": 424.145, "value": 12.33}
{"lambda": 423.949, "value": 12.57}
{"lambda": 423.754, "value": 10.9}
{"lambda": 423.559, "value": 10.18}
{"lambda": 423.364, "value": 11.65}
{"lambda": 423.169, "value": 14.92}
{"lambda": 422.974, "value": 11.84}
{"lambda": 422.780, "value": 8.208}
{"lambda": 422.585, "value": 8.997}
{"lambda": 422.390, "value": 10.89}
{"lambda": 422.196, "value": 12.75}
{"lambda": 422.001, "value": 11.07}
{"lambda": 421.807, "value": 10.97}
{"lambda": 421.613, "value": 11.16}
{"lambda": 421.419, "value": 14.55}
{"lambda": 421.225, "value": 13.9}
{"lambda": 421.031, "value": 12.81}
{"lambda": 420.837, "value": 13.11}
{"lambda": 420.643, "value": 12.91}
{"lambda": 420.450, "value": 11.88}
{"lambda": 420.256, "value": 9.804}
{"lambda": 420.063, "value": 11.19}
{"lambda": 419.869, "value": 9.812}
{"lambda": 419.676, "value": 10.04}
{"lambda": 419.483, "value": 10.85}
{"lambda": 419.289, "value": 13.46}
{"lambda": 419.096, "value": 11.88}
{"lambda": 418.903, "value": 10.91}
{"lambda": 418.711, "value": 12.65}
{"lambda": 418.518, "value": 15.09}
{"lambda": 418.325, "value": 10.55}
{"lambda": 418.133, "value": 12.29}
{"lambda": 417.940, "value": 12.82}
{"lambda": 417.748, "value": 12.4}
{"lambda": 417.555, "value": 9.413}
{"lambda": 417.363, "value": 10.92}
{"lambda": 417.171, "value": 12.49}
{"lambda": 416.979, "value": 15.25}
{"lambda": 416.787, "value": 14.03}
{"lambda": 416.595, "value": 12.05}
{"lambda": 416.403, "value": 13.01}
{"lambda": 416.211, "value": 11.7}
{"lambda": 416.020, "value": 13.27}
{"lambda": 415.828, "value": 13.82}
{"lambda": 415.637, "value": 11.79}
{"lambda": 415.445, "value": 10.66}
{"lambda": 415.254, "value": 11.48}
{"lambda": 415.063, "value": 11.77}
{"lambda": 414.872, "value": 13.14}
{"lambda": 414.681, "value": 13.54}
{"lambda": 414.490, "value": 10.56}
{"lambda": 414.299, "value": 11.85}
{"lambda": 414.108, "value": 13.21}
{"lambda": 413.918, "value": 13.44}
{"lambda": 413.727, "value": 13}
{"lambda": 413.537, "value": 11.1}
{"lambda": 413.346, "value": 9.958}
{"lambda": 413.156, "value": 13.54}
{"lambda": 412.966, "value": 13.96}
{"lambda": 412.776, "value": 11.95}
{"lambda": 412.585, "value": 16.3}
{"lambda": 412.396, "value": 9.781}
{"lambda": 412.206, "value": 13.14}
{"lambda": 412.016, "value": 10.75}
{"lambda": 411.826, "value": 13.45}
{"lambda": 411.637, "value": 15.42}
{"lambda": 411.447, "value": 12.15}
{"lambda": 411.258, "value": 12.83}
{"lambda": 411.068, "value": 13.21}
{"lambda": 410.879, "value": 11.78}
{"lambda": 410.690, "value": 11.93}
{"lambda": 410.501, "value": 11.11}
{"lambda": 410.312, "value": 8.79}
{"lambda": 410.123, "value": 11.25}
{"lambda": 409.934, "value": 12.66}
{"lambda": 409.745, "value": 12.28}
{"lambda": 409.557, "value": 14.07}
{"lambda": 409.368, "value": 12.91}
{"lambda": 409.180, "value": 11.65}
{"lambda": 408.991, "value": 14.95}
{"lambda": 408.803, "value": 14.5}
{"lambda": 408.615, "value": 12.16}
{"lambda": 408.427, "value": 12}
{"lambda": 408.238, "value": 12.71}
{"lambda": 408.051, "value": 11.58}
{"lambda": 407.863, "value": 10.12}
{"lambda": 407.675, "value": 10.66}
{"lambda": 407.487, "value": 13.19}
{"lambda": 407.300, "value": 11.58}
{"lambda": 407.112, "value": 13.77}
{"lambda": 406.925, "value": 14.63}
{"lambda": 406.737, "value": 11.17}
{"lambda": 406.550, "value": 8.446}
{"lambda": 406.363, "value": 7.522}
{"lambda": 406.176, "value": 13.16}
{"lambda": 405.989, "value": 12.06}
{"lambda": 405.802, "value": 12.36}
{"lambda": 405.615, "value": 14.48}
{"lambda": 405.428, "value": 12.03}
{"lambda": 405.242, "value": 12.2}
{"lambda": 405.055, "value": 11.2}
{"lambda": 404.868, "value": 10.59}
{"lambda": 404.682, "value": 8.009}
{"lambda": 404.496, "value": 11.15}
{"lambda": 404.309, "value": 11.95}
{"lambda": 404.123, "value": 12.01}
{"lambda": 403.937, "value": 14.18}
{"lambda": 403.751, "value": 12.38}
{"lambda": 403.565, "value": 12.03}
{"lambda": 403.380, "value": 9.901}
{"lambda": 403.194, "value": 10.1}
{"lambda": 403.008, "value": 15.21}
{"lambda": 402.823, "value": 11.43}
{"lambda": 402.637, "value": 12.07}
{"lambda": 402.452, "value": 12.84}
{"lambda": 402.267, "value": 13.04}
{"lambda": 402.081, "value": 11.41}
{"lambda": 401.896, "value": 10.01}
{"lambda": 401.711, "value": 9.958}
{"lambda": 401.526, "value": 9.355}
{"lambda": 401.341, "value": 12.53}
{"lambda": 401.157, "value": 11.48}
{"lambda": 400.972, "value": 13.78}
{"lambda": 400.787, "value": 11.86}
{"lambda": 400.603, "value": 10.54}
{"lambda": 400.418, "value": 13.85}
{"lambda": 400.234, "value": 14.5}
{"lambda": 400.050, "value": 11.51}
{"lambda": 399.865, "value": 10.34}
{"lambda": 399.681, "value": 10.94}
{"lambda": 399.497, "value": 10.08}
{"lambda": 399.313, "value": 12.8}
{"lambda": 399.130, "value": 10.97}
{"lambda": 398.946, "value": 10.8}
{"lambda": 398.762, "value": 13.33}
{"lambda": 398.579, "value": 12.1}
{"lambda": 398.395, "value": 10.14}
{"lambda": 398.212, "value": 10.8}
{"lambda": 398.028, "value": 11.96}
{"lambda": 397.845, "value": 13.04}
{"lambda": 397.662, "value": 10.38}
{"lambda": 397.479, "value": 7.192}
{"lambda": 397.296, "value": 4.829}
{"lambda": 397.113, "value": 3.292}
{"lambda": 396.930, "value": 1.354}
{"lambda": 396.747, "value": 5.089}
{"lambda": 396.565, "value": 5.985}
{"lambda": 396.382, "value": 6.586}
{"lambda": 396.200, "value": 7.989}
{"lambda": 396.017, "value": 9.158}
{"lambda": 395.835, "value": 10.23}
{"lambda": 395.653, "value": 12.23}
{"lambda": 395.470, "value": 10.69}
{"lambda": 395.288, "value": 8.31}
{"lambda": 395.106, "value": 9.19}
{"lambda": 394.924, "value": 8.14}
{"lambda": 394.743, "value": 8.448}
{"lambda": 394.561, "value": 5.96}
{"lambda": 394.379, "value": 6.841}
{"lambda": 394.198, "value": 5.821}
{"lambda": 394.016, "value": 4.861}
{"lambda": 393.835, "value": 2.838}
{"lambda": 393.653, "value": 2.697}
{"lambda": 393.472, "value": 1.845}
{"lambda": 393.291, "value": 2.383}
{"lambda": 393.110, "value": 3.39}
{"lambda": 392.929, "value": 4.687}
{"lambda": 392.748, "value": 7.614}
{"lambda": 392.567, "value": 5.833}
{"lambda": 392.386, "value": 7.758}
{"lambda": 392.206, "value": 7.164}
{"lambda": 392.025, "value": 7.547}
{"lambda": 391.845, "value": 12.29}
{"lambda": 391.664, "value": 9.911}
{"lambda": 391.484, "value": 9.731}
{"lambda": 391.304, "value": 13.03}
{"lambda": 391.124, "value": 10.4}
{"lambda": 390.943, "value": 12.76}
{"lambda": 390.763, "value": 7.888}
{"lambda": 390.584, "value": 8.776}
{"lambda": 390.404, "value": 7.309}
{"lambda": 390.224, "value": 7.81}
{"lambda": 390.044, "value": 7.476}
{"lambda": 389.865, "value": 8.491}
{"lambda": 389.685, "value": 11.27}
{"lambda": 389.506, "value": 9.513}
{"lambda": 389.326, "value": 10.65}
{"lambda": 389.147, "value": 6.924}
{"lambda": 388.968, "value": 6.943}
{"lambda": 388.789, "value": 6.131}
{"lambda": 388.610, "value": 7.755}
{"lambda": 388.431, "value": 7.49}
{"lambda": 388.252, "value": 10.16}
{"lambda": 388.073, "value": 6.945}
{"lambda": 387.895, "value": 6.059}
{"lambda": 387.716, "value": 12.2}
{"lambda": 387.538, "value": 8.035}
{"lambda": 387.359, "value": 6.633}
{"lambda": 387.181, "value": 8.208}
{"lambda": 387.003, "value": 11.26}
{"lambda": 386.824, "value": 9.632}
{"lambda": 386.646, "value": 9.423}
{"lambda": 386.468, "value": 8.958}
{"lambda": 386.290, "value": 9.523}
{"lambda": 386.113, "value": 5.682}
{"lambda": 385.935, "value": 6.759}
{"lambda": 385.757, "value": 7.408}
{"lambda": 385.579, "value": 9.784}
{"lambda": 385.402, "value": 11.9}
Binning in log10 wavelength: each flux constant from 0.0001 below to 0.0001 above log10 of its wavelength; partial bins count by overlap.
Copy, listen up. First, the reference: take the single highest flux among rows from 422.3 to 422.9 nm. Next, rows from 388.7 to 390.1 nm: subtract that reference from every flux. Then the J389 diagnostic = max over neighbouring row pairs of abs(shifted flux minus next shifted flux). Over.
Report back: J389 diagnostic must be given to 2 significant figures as 3.7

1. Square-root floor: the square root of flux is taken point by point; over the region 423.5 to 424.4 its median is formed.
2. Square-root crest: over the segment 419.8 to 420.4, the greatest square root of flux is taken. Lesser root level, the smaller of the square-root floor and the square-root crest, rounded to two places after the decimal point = 3.35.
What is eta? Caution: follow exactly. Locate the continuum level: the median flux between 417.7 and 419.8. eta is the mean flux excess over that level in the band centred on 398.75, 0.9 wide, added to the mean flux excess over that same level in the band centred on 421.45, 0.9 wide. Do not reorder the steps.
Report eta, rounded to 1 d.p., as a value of -0.4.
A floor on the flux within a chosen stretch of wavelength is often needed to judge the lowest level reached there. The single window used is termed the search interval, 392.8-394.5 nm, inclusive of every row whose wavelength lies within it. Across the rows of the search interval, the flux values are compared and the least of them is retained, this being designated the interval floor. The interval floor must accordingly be 1.845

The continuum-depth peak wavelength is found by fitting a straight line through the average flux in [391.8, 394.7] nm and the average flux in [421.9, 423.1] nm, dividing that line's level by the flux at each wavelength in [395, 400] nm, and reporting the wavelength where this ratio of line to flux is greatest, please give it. 396.930 nm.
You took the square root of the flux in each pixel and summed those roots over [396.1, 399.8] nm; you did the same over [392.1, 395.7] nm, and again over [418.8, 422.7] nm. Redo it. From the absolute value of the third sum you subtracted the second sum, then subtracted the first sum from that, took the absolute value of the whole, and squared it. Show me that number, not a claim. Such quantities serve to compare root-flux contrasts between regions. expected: 1550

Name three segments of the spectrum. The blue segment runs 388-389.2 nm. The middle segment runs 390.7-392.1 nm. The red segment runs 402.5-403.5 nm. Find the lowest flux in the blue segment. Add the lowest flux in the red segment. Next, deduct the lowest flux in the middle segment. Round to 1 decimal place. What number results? 8.5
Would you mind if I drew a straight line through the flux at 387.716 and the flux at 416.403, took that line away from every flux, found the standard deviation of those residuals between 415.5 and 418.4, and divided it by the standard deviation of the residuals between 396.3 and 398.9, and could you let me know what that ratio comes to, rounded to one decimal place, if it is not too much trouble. 0.4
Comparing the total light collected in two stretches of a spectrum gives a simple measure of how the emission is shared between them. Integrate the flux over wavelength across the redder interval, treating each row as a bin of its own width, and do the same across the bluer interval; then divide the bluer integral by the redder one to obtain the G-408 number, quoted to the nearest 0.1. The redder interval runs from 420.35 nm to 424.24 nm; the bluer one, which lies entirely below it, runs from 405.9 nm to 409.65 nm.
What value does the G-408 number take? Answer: 1.0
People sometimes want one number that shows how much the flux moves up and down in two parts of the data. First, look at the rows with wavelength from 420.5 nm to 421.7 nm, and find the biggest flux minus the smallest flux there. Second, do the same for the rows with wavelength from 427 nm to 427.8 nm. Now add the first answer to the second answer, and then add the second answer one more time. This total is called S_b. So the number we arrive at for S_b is 10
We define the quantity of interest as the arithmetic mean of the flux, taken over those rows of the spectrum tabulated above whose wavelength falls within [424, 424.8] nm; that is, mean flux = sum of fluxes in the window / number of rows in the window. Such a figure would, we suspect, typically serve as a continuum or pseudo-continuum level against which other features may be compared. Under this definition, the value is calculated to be 12.3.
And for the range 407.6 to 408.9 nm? 12.0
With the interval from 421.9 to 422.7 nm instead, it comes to 10.9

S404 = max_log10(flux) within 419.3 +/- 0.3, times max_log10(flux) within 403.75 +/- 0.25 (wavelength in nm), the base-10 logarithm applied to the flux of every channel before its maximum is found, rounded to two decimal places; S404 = 1.30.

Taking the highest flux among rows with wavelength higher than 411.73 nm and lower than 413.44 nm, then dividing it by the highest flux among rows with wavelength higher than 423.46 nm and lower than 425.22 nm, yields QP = 1.27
